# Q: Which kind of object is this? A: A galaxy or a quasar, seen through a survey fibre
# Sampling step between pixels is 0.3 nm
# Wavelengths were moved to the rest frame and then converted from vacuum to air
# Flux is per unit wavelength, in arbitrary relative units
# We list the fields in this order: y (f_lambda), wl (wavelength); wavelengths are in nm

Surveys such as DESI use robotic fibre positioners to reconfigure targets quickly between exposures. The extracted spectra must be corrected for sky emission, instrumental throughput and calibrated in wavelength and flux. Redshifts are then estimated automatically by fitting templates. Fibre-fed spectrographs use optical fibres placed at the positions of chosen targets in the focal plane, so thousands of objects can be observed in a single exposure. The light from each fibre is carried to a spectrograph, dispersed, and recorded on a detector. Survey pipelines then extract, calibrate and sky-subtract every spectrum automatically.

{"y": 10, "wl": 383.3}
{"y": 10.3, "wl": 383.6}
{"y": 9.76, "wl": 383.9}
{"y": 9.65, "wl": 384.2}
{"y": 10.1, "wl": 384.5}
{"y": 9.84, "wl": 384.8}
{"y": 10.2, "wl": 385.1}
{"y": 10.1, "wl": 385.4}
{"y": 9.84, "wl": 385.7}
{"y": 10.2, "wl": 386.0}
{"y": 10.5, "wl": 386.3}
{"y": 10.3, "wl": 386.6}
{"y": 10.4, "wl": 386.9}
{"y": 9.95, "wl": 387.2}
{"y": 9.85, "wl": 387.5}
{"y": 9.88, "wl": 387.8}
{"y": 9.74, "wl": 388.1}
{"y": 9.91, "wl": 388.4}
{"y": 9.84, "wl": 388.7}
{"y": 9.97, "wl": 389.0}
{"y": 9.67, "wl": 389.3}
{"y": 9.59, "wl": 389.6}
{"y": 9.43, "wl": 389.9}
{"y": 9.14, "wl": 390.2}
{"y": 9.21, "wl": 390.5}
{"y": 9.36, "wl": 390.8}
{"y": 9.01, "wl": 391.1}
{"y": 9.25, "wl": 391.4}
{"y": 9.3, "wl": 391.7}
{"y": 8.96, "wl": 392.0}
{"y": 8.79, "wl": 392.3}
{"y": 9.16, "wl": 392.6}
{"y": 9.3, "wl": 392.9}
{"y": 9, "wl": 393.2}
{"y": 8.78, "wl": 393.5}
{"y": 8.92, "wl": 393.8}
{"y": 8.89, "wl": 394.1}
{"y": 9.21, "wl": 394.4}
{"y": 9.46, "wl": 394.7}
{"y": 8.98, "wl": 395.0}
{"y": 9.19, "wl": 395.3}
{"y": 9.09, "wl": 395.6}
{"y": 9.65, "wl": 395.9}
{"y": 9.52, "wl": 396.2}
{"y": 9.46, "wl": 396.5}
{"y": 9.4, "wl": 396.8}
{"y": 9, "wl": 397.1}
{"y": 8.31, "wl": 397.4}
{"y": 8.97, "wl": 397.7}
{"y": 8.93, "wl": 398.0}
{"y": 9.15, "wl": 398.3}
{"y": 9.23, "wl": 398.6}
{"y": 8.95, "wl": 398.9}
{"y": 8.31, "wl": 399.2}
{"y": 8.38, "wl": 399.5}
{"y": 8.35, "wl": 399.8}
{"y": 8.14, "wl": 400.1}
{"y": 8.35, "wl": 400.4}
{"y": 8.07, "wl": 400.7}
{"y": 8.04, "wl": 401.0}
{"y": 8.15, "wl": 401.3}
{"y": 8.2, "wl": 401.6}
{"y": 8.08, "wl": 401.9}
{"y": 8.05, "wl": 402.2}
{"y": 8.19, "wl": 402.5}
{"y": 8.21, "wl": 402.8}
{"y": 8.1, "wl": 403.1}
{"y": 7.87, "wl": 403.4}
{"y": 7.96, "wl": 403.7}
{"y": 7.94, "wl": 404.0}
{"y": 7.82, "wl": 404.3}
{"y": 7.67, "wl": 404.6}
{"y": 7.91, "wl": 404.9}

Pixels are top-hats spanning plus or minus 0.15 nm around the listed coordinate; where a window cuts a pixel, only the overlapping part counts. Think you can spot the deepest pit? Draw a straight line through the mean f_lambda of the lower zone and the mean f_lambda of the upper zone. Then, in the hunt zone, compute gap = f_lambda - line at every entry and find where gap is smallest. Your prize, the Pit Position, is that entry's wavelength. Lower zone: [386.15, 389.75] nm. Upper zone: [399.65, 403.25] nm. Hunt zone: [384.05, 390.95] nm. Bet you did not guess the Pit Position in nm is 384.2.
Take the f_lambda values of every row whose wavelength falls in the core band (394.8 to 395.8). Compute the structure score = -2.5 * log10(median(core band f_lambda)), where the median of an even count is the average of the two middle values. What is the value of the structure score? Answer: -2.40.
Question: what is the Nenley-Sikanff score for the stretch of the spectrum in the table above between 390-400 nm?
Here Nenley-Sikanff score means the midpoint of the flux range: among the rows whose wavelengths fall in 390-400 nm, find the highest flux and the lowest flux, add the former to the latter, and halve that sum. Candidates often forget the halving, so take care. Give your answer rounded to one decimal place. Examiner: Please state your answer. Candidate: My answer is 9.0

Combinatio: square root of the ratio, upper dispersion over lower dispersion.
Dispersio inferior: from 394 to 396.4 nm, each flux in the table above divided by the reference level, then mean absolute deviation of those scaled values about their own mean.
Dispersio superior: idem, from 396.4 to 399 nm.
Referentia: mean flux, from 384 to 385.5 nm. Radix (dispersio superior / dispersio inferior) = 1.03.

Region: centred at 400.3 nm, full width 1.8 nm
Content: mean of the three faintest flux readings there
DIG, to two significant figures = 8.1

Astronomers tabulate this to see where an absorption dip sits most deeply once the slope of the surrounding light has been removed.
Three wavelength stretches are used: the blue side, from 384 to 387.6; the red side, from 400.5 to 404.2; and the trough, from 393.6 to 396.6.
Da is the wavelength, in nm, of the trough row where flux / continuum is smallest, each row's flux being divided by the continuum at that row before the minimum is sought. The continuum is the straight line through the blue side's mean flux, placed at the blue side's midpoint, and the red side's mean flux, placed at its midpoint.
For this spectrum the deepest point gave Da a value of 393.8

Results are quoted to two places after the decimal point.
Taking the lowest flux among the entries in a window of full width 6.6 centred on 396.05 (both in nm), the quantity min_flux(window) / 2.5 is 3.32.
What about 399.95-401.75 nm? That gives 3.22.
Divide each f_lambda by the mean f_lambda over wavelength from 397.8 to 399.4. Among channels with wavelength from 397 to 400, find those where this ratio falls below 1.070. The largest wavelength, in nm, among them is 399.8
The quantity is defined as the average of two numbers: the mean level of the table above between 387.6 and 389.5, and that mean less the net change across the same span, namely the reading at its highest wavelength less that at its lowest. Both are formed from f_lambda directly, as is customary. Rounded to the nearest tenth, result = 9.9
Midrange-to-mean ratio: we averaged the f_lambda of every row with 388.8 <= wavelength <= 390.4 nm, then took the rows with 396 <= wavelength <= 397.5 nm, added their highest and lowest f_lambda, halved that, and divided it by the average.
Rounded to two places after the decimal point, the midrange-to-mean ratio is 0.93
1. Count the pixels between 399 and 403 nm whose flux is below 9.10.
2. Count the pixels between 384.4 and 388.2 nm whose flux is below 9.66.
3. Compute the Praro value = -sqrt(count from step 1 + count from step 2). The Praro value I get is -3.6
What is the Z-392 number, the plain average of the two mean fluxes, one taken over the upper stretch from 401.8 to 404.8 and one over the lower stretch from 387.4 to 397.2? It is 8.66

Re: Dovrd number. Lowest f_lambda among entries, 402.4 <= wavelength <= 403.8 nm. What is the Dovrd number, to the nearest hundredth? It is 7.87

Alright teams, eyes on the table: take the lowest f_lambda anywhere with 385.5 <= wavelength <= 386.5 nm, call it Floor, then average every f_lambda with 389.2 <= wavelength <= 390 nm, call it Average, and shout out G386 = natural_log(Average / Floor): -0.03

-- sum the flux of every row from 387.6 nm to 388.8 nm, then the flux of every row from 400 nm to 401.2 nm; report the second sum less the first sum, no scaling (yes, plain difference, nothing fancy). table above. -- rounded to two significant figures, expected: -6.8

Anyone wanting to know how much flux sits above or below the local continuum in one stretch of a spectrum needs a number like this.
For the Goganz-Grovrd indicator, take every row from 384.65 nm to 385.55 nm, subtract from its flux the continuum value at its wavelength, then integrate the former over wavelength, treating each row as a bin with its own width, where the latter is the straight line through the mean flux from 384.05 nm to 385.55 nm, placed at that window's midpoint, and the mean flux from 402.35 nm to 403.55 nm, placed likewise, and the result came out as 0.1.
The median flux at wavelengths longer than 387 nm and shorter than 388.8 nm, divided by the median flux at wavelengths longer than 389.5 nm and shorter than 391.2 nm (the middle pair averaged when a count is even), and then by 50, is 0.0212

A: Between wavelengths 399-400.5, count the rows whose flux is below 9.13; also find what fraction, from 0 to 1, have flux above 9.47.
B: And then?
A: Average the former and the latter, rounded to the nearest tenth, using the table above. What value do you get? 2.5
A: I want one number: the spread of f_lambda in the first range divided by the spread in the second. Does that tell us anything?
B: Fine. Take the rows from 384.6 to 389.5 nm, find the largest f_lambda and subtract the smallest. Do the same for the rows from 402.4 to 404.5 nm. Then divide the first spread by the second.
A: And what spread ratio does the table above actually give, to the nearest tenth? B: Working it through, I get 2.1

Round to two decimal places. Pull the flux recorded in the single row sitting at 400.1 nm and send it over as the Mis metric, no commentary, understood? 8.14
